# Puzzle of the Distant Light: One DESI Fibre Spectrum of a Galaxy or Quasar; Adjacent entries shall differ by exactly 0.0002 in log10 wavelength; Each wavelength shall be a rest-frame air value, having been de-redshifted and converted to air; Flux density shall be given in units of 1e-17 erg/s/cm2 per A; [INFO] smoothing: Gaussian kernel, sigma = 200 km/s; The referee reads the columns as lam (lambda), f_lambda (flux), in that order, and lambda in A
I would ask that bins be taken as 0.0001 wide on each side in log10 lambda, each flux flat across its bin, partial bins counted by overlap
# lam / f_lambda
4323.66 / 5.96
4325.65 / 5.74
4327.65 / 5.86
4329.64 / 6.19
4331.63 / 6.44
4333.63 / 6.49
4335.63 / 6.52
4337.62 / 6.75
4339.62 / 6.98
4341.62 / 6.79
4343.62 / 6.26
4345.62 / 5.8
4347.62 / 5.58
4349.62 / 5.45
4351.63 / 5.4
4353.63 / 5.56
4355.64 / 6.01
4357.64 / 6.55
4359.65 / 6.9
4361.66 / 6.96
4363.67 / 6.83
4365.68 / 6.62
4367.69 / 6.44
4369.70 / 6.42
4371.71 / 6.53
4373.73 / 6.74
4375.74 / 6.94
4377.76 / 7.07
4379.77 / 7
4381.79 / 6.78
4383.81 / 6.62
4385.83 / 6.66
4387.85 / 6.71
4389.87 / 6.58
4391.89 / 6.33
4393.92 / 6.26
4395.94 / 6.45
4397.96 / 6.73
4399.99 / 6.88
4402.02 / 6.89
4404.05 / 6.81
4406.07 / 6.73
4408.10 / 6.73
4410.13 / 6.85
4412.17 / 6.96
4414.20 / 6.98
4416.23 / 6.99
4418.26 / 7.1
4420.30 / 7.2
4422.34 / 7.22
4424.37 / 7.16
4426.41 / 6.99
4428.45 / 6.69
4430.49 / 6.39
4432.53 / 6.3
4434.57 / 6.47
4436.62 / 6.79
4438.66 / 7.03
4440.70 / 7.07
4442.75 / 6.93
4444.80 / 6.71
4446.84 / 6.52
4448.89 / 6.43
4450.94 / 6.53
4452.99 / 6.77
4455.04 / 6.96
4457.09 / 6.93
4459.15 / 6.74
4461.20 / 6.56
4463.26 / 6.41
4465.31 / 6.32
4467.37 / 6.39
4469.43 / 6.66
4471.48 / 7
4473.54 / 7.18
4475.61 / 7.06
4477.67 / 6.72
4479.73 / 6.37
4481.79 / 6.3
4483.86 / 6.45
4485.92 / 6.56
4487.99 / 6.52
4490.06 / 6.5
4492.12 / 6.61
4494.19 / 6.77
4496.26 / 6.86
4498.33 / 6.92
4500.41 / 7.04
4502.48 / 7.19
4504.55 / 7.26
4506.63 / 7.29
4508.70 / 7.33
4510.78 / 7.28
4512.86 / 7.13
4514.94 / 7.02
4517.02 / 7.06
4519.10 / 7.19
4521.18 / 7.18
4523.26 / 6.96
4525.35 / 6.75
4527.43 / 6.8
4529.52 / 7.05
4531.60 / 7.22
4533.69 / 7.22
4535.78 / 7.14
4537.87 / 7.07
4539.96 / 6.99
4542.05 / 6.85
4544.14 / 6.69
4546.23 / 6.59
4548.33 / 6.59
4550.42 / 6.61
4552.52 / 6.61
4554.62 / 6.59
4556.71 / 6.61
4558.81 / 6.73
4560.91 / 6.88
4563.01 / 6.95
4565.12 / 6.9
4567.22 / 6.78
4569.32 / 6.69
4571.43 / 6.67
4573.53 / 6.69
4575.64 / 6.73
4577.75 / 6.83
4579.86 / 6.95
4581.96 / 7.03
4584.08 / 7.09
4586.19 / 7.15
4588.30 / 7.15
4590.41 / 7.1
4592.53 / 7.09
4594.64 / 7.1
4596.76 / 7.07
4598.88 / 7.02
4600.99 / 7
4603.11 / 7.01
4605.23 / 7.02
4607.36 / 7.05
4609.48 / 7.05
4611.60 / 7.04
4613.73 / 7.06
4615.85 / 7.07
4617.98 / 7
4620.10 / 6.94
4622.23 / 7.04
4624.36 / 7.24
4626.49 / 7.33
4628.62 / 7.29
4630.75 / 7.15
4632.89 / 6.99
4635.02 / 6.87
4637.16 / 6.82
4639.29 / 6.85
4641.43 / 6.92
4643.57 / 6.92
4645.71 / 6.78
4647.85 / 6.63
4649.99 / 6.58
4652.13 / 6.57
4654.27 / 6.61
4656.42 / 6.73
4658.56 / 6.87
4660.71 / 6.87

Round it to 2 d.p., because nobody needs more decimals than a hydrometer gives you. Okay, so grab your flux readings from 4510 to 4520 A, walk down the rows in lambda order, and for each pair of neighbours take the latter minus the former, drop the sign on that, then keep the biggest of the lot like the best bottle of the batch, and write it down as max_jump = 0.15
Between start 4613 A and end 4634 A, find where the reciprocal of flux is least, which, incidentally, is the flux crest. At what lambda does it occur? 4626.49 A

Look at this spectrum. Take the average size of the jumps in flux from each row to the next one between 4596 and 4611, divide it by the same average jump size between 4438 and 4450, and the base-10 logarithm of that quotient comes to -0.83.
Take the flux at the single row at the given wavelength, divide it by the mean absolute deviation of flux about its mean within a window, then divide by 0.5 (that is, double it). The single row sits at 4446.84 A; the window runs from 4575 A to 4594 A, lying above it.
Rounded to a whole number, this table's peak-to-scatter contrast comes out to 111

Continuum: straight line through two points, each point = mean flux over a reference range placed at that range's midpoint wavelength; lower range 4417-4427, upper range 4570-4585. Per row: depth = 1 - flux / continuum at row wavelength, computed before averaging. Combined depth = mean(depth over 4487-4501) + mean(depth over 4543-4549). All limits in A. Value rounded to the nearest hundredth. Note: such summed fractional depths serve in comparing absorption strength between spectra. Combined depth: 0.08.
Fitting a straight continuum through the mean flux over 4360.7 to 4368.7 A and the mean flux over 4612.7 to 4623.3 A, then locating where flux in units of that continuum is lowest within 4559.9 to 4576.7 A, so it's 4571.43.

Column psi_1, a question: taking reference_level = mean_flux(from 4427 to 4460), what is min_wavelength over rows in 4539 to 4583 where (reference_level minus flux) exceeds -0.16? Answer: 4542.05 A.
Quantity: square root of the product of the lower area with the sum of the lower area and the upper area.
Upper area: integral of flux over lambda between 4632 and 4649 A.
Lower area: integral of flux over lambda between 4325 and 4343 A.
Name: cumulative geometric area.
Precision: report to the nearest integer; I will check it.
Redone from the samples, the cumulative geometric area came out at 164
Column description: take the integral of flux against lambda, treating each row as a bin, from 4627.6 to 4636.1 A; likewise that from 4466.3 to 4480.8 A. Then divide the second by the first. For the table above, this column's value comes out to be 1.6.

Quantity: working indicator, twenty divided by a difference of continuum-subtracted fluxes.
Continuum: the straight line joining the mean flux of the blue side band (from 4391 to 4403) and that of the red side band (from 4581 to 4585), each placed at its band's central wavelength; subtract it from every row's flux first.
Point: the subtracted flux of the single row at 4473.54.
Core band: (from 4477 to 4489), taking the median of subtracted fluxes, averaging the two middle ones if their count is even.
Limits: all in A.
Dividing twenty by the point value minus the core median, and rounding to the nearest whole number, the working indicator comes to 28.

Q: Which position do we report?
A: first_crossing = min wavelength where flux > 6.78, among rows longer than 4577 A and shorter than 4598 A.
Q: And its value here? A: 4577.75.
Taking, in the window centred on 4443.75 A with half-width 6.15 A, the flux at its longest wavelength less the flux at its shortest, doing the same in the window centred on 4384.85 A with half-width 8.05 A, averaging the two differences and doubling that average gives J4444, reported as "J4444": -1.3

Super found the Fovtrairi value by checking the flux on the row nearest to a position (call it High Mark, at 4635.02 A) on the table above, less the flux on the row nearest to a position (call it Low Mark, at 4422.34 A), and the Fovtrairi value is -0.35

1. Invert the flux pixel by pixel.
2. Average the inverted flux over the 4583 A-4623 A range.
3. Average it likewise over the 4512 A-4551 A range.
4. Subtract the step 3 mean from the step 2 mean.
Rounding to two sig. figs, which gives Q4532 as -0.0022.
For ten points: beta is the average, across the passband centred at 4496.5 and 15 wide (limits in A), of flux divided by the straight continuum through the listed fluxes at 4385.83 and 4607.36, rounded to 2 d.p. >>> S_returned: 1.00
